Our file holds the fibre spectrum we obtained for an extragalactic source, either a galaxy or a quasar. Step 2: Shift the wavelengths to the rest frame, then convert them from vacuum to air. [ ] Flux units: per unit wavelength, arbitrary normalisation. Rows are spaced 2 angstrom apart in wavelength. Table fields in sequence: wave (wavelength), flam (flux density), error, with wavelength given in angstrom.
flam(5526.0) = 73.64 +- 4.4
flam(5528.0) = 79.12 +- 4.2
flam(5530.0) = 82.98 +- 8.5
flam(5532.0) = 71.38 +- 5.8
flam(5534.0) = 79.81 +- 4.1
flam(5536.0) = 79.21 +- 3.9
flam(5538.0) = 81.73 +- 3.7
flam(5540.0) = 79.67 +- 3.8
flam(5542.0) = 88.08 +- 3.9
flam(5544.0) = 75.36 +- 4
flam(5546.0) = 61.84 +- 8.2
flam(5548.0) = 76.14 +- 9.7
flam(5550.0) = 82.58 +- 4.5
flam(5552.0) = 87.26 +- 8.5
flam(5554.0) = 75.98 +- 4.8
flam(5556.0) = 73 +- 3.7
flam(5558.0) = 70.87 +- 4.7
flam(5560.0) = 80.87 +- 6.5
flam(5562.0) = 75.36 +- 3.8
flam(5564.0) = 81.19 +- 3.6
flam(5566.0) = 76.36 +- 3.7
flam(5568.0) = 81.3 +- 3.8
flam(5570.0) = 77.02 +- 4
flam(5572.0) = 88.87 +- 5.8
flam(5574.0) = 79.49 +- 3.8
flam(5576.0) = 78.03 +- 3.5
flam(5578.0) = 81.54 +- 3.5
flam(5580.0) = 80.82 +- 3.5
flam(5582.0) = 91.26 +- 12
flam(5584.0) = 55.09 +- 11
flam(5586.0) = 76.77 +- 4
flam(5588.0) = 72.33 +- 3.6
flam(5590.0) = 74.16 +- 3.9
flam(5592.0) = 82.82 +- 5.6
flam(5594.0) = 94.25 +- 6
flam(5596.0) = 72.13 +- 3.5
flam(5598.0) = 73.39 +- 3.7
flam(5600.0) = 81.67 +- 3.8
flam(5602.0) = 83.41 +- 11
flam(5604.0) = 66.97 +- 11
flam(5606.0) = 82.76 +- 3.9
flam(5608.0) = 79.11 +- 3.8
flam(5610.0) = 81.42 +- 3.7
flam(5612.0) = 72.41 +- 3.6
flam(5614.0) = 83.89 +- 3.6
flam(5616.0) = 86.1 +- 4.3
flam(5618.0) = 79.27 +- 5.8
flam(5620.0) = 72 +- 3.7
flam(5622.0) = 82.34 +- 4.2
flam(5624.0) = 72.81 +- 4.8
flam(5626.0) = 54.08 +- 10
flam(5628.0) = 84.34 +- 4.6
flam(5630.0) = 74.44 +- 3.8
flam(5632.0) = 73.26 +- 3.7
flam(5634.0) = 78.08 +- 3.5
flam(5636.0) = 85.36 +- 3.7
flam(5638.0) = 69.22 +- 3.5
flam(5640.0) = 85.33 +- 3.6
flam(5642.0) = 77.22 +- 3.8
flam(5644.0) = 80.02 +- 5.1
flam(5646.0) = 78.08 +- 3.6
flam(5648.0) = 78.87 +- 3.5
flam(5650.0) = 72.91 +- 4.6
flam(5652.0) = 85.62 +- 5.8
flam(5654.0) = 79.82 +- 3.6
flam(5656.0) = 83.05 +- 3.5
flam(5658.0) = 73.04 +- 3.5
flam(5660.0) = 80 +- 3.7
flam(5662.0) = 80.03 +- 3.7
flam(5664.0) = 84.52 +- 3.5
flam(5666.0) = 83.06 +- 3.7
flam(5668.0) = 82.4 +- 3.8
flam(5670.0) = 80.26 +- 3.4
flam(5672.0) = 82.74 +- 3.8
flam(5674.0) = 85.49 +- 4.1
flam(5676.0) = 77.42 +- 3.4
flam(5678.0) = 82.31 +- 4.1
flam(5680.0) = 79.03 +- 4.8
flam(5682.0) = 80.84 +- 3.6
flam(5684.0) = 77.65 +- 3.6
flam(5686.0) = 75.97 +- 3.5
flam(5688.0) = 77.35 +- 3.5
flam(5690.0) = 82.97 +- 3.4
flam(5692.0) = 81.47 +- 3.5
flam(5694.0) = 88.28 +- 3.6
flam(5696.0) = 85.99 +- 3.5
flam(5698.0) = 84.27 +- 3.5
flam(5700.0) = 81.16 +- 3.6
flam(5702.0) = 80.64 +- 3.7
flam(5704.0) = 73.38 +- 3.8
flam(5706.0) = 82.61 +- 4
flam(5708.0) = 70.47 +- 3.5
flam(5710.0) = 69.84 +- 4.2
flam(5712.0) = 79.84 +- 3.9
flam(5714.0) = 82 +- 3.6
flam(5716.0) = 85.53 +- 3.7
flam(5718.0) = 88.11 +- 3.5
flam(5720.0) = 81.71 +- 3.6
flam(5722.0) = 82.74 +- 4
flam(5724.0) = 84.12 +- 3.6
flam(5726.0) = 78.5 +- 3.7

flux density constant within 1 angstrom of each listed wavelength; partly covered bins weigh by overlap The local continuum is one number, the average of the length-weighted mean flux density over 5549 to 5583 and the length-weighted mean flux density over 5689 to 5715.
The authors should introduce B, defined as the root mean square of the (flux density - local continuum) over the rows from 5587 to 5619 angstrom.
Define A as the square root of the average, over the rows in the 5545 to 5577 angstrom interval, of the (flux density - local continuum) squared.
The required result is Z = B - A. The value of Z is 0.1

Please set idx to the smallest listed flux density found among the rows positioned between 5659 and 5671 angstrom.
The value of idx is 80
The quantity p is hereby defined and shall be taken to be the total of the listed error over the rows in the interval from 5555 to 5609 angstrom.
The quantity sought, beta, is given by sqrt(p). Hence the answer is 11.9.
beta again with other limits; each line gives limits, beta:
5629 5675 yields 9.4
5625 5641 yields 6.0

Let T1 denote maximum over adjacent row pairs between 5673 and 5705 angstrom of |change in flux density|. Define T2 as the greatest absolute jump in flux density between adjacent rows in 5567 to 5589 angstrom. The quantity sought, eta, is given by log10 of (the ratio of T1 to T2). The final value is -0.7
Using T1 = 8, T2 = 36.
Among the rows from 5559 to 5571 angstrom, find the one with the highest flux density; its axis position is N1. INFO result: 5568.0 angstrom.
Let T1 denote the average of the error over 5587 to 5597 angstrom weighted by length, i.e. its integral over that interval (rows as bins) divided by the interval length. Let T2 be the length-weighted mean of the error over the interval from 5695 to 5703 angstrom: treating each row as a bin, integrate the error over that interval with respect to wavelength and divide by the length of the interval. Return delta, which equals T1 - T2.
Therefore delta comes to 0.9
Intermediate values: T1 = 4.52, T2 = 3.6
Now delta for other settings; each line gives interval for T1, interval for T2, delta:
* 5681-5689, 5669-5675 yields -0.2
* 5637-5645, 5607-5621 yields -0.1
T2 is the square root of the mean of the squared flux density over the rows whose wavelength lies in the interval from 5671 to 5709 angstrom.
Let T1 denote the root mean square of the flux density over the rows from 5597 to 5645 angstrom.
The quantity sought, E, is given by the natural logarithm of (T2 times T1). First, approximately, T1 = 77.8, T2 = 80.6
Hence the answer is 8.74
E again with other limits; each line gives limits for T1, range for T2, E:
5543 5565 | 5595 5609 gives 8.69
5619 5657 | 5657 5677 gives 8.75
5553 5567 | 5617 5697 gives 8.71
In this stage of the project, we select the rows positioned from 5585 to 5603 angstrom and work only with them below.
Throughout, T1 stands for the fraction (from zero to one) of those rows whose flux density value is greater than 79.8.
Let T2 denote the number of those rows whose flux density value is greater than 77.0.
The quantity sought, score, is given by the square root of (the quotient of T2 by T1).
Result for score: 3.0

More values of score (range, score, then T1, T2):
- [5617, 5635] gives 4.2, 0.22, 4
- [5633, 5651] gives 4.6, 0.33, 7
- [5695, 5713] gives 3.0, 0.67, 6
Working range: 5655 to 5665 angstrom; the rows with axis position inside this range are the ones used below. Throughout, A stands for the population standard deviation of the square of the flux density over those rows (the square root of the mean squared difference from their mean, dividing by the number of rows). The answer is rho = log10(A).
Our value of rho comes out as 2.8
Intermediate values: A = 621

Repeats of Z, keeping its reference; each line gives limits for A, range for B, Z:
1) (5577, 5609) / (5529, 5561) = -2.5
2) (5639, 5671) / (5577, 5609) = 5.6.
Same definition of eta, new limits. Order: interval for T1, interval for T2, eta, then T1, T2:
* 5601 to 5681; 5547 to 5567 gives 0.4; 30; 11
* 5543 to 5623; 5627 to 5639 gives 0.4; 36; 16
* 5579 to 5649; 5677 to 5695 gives 0.7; 36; 7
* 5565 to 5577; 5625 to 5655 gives -0.4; 12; 30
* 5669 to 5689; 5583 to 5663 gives -0.6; 8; 30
